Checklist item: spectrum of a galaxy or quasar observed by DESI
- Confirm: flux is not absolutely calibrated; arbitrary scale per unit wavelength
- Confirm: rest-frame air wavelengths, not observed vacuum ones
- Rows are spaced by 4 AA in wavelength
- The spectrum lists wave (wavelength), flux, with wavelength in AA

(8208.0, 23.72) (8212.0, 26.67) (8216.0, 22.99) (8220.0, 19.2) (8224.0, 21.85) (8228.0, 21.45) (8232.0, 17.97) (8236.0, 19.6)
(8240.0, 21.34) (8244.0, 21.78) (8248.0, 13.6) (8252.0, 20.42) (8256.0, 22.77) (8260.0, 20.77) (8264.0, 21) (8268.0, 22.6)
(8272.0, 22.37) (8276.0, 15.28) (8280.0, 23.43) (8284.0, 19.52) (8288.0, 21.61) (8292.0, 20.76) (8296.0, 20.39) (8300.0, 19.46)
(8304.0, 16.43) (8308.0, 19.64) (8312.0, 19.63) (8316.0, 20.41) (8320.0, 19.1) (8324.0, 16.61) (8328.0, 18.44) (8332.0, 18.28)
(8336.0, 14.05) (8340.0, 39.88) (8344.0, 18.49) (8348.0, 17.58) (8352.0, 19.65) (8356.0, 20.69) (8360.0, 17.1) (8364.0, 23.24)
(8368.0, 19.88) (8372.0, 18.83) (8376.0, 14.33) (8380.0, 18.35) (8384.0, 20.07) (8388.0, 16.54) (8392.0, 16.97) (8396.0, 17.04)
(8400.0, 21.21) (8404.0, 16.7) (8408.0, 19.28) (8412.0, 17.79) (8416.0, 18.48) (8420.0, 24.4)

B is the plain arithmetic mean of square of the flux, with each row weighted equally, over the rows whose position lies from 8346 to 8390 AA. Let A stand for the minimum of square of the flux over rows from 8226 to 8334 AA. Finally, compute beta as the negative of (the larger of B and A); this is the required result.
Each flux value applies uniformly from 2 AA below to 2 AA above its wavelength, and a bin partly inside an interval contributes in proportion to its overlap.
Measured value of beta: -357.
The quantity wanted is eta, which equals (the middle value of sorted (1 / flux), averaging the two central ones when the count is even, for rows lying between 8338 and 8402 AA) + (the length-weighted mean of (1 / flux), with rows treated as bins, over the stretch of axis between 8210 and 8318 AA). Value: 0.103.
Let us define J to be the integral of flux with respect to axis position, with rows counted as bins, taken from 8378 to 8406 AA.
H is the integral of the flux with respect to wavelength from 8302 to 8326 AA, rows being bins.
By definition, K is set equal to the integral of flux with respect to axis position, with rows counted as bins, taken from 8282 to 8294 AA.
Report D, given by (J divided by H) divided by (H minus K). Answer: 0.01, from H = 447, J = 508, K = 248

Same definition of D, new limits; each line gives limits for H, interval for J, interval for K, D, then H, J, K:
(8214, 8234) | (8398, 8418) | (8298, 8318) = 0.03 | 414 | 374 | 382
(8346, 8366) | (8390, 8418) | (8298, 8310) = 0.01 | 393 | 510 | 222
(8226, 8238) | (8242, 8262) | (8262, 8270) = 0.03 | 236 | 397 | 174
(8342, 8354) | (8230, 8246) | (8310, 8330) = -0.01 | 223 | 323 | 377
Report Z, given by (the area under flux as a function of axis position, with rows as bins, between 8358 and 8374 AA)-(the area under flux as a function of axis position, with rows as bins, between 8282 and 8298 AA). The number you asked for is -13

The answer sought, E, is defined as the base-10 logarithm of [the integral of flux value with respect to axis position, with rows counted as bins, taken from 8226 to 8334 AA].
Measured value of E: 3.33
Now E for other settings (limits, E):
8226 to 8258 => 2.80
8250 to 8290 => 2.92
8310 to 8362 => 3.02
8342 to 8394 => 2.99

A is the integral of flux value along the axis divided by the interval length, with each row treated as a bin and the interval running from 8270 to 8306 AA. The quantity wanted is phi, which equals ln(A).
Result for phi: 2.992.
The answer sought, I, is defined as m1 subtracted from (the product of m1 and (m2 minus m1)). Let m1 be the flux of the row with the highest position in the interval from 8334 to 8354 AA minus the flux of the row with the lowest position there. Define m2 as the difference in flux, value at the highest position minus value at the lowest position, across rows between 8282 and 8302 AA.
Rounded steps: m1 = 5.6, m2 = -0.1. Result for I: -37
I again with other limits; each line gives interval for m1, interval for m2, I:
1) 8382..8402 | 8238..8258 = -1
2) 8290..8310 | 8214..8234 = 5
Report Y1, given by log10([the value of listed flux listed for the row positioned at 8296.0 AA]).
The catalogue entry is 1.31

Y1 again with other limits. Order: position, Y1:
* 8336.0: 1.15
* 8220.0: 1.28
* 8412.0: 1.25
